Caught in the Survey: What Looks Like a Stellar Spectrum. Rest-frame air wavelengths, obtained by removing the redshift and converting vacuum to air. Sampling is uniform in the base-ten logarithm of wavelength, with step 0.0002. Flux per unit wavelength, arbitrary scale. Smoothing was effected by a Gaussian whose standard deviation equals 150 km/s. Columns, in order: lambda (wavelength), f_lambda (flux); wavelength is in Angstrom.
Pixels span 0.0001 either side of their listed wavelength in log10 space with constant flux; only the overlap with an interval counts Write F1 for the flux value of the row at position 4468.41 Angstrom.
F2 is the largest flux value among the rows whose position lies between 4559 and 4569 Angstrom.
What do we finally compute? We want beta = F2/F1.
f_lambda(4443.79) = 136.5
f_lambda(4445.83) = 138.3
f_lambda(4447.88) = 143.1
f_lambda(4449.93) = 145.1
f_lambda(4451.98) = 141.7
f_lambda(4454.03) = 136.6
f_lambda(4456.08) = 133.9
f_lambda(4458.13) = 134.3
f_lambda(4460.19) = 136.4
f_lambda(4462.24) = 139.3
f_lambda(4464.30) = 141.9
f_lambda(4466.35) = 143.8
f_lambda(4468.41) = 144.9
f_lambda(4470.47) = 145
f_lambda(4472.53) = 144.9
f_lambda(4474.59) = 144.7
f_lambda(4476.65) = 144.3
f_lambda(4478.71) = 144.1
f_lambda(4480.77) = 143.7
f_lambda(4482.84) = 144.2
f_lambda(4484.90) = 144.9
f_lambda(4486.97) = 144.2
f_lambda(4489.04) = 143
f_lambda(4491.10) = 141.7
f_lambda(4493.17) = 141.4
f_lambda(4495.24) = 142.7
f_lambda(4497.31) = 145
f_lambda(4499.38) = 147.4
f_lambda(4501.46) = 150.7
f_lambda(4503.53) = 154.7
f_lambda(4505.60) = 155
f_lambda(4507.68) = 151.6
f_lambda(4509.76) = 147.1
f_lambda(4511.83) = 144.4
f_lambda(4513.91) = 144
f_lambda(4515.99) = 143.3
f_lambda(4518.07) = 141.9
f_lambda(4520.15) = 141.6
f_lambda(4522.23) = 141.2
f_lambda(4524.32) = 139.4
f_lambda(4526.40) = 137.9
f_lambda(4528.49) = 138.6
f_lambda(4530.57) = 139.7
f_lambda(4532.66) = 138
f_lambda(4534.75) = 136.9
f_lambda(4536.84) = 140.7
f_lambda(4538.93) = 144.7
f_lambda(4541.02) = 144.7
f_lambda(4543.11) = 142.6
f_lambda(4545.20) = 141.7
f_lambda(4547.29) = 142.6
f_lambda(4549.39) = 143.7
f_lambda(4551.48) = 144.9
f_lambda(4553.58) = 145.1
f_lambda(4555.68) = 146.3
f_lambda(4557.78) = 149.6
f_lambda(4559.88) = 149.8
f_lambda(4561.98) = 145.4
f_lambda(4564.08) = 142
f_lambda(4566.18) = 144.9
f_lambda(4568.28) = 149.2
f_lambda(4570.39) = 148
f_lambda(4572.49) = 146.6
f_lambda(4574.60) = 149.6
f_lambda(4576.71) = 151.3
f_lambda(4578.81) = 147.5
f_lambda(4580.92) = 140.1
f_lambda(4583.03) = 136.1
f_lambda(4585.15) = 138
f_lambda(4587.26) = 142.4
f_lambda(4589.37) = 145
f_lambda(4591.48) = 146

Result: 1.034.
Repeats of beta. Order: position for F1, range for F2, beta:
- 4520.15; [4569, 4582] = 1.069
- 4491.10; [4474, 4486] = 1.023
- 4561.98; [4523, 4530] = 0.959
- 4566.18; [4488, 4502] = 1.040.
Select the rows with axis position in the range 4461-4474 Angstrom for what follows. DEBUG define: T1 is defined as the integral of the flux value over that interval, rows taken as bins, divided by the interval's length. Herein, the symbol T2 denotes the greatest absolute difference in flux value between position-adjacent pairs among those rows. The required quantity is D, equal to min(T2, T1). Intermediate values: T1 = 143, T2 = 2.6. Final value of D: 2.6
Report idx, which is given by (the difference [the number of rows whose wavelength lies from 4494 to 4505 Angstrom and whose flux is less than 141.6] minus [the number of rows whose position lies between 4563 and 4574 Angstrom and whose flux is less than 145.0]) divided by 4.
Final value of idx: -0.5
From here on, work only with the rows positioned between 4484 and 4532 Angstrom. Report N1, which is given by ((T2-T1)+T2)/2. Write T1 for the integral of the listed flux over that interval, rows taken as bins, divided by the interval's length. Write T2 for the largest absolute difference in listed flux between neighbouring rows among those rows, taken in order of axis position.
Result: -67.7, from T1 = 144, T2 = 4.50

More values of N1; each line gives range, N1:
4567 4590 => -65.0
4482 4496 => -70.3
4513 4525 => -69.2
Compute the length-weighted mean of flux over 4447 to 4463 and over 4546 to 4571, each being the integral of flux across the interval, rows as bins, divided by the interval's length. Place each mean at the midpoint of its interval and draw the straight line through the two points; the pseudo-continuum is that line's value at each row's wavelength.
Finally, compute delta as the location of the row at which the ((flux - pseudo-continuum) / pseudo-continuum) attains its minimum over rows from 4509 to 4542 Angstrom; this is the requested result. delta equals 4534.75 Angstrom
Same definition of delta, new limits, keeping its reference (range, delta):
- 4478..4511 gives 4493.17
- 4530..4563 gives 4534.75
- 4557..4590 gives 4583.03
